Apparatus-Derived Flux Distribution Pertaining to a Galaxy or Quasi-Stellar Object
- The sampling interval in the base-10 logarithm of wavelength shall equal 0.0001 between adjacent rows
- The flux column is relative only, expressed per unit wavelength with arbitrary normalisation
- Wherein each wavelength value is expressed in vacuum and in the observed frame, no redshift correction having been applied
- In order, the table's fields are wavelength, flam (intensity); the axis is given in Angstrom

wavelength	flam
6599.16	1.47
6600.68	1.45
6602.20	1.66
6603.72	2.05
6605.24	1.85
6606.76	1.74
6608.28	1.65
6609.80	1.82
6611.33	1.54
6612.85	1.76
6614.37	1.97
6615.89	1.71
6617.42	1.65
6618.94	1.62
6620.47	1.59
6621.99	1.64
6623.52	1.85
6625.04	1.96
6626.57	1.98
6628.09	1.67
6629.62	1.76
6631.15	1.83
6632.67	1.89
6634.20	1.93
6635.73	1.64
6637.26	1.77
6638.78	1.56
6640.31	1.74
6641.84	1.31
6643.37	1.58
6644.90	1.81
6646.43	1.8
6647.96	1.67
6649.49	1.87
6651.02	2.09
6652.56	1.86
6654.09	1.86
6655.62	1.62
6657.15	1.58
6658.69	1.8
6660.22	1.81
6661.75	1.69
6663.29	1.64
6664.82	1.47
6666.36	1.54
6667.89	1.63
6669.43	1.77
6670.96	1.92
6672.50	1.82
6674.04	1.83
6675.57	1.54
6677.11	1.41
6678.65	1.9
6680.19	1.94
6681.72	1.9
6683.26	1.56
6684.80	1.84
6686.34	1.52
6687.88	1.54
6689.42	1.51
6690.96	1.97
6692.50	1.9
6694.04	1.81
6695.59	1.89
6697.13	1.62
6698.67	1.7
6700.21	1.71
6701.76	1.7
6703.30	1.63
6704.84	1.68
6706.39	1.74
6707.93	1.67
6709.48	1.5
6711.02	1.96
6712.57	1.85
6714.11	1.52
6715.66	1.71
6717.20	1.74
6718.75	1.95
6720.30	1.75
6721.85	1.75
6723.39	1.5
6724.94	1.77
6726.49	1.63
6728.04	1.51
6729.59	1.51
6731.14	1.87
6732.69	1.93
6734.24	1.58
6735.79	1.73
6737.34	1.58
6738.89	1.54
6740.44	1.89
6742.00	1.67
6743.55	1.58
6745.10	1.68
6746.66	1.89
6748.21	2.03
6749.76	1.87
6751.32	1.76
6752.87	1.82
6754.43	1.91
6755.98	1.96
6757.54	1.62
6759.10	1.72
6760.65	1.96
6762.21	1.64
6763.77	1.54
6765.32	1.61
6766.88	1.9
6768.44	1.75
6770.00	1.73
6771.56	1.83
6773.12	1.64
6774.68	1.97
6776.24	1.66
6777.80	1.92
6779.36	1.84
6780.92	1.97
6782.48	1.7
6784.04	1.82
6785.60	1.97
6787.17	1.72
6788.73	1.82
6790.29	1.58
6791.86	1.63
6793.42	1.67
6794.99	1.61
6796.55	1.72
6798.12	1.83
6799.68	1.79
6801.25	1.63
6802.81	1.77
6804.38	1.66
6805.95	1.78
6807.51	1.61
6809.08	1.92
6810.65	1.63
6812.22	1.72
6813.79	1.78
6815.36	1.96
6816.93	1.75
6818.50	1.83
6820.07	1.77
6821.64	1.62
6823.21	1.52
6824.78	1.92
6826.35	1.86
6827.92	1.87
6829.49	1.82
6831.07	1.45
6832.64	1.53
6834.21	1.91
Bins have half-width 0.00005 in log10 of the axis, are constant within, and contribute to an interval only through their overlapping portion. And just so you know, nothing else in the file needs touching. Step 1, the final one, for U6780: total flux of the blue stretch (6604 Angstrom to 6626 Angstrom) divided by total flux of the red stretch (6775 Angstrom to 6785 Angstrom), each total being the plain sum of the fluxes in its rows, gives 2.2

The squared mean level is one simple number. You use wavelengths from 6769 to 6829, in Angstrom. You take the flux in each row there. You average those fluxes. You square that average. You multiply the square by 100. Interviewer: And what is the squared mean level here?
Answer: 311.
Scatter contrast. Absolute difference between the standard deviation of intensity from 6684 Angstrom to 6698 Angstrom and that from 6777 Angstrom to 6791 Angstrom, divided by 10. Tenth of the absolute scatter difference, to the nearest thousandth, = 0.005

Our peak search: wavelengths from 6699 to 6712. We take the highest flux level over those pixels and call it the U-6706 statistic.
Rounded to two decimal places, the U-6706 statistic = 1.96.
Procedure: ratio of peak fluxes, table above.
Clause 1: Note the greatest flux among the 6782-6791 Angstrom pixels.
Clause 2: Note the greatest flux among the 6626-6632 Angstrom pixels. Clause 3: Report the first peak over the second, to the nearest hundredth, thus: 0.99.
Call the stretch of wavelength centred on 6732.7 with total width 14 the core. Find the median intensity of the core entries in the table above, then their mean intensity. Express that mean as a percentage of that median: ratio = 105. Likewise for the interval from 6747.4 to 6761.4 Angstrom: 99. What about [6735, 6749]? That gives 103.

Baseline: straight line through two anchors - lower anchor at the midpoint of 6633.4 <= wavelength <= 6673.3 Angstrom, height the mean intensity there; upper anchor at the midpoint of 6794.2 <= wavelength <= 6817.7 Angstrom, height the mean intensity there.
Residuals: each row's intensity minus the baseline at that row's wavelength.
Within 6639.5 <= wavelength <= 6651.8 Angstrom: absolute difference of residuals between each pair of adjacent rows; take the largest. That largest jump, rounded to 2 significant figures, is 0.43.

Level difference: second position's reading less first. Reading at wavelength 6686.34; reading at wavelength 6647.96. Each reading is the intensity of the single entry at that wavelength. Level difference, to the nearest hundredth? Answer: 0.15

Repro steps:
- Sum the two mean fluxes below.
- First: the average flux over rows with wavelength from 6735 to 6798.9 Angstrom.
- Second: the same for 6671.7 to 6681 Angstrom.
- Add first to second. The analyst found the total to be 3.50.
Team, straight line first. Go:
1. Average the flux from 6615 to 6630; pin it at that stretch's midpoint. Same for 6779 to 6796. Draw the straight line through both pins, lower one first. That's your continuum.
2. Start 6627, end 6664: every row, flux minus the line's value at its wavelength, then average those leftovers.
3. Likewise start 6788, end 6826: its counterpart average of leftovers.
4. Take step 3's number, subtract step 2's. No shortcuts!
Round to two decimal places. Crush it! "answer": -0.02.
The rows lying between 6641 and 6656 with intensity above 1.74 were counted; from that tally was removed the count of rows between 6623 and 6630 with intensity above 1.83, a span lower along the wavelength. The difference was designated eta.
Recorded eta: 3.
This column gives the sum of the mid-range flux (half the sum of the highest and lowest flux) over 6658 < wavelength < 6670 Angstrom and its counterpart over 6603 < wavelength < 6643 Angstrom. 3.32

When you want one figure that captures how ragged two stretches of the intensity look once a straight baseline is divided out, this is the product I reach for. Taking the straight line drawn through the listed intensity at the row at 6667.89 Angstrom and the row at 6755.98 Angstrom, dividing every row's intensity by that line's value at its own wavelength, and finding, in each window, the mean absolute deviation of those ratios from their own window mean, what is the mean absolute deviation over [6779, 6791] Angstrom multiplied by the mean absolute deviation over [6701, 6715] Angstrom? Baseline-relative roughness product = 0.0030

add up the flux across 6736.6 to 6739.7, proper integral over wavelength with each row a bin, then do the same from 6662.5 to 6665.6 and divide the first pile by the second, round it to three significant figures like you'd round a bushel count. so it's 1.01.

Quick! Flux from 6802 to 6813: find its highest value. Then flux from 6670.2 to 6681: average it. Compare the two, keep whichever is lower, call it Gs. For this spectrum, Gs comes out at 1.77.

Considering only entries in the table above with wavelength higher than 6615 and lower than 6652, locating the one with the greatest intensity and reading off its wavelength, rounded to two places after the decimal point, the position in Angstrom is 6651.02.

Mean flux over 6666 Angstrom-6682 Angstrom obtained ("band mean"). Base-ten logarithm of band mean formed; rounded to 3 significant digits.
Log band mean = 0.242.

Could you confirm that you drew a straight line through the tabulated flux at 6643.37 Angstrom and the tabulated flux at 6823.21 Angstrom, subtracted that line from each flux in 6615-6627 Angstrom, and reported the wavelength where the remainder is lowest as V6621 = 6620.47 Angstrom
